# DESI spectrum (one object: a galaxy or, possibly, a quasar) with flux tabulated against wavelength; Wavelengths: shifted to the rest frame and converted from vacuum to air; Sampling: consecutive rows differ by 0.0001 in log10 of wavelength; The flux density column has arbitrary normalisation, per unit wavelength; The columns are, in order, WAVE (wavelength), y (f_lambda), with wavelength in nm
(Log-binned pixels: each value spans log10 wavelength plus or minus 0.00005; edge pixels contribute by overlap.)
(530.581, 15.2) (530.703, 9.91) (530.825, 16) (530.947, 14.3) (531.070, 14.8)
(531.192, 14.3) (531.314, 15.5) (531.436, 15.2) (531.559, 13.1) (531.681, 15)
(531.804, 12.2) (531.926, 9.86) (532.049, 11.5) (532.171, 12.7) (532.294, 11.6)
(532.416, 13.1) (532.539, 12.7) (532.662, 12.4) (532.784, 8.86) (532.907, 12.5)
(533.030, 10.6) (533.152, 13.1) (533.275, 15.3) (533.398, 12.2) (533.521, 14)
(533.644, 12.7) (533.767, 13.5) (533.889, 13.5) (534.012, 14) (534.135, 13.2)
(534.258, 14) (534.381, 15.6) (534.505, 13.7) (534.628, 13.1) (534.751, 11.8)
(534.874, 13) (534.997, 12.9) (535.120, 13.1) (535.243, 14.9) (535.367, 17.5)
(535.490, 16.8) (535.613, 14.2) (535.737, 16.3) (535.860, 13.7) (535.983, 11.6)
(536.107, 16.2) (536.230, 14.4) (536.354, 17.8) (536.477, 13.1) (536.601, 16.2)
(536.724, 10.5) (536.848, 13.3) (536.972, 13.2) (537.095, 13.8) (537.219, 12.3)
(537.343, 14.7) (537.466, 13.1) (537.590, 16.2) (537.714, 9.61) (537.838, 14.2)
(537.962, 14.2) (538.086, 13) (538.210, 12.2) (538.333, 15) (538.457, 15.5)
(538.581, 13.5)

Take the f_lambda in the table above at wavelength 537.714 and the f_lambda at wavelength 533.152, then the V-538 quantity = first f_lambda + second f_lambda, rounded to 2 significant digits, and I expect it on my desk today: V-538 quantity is 23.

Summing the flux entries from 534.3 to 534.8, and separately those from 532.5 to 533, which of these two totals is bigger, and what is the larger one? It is 54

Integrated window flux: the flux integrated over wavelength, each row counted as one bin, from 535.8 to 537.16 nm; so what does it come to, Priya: 19.0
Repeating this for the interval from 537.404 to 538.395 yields 13.3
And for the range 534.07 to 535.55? 20.9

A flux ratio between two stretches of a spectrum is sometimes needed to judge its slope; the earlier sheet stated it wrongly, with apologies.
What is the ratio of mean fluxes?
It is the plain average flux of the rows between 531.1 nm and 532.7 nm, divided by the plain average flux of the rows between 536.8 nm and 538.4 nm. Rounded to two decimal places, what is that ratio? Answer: 0.97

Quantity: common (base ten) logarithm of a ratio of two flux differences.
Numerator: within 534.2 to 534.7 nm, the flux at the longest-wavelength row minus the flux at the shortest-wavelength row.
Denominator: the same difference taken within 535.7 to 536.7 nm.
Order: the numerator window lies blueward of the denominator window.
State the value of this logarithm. 1.0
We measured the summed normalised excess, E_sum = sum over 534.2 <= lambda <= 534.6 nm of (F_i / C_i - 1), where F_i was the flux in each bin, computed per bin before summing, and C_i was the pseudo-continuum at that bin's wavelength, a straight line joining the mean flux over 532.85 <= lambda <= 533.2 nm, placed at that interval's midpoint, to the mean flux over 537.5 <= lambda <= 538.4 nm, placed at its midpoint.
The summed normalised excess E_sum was 0.48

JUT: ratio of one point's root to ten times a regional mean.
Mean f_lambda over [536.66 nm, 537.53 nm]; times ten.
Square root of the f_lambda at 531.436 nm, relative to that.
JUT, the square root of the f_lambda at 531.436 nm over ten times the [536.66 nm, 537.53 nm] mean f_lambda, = 0.030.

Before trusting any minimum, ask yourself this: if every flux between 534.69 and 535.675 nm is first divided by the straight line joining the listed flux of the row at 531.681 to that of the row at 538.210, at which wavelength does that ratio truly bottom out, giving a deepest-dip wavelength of 534.751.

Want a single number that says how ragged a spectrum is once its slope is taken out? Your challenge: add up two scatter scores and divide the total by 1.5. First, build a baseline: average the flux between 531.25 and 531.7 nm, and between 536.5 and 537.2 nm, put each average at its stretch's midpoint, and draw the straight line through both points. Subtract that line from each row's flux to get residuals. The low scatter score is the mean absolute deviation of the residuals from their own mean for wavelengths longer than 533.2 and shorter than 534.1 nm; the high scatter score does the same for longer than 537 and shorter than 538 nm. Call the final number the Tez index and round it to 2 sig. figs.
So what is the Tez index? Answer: 1.4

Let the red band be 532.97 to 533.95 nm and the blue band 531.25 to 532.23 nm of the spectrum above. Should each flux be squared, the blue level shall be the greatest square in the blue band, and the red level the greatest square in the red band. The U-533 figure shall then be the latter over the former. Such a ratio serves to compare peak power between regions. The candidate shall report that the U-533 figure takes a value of 1.0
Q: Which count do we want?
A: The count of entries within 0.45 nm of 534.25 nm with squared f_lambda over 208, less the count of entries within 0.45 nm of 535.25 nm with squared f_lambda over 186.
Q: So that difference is -3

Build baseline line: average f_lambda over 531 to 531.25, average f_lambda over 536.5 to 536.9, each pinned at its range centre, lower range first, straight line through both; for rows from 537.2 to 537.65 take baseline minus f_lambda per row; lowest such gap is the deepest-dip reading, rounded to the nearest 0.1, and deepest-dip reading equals -3.1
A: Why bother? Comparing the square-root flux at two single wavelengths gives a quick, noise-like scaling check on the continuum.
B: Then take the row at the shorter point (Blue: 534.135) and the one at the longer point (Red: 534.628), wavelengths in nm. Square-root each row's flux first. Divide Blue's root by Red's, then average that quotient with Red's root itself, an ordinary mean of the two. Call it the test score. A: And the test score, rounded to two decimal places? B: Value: 2.31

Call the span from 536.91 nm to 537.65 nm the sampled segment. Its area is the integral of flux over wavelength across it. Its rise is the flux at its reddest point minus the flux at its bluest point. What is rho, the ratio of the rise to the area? 0.29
